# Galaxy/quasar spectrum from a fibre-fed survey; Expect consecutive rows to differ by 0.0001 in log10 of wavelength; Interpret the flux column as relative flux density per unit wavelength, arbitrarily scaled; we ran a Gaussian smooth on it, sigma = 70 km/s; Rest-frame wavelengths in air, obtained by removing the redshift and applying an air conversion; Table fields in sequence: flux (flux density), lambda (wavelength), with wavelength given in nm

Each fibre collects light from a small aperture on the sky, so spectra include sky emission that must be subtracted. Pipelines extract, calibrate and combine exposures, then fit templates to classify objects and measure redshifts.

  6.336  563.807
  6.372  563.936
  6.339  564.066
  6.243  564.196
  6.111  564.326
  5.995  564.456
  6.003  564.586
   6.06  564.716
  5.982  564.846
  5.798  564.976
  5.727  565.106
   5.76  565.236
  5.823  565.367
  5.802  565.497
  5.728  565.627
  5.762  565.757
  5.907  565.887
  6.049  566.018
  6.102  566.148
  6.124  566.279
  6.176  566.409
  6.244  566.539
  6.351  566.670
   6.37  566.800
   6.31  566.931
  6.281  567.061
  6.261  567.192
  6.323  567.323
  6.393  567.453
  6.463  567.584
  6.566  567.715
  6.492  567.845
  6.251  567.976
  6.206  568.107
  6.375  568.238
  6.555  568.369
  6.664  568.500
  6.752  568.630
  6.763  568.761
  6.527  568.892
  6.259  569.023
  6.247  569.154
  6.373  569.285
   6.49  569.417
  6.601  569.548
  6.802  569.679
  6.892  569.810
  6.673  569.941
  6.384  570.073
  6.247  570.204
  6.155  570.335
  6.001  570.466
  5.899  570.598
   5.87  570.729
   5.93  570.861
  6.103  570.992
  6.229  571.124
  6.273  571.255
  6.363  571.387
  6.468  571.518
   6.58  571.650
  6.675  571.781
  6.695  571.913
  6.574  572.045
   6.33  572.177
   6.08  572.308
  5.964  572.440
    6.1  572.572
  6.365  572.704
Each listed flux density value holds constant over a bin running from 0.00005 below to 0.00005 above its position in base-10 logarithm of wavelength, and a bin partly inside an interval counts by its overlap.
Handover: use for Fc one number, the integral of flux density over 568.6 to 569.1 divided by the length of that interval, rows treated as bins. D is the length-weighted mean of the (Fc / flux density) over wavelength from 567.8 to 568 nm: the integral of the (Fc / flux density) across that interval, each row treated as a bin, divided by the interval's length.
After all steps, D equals 1.03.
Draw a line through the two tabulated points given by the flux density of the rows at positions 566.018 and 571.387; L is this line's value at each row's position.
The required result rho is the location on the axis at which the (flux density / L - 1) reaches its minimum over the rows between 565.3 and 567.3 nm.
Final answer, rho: 565.627 nm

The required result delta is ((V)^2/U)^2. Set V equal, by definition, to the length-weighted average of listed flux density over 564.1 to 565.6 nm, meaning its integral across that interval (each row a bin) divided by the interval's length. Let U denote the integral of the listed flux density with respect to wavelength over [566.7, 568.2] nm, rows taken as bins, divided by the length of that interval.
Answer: 31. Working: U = 6.36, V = 5.94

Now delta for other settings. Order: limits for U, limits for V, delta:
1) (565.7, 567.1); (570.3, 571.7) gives 38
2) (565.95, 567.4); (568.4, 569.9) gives 48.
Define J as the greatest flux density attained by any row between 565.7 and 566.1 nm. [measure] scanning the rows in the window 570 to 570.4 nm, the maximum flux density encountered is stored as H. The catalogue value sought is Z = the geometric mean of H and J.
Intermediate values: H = 6.384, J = 6.049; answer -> 6.21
